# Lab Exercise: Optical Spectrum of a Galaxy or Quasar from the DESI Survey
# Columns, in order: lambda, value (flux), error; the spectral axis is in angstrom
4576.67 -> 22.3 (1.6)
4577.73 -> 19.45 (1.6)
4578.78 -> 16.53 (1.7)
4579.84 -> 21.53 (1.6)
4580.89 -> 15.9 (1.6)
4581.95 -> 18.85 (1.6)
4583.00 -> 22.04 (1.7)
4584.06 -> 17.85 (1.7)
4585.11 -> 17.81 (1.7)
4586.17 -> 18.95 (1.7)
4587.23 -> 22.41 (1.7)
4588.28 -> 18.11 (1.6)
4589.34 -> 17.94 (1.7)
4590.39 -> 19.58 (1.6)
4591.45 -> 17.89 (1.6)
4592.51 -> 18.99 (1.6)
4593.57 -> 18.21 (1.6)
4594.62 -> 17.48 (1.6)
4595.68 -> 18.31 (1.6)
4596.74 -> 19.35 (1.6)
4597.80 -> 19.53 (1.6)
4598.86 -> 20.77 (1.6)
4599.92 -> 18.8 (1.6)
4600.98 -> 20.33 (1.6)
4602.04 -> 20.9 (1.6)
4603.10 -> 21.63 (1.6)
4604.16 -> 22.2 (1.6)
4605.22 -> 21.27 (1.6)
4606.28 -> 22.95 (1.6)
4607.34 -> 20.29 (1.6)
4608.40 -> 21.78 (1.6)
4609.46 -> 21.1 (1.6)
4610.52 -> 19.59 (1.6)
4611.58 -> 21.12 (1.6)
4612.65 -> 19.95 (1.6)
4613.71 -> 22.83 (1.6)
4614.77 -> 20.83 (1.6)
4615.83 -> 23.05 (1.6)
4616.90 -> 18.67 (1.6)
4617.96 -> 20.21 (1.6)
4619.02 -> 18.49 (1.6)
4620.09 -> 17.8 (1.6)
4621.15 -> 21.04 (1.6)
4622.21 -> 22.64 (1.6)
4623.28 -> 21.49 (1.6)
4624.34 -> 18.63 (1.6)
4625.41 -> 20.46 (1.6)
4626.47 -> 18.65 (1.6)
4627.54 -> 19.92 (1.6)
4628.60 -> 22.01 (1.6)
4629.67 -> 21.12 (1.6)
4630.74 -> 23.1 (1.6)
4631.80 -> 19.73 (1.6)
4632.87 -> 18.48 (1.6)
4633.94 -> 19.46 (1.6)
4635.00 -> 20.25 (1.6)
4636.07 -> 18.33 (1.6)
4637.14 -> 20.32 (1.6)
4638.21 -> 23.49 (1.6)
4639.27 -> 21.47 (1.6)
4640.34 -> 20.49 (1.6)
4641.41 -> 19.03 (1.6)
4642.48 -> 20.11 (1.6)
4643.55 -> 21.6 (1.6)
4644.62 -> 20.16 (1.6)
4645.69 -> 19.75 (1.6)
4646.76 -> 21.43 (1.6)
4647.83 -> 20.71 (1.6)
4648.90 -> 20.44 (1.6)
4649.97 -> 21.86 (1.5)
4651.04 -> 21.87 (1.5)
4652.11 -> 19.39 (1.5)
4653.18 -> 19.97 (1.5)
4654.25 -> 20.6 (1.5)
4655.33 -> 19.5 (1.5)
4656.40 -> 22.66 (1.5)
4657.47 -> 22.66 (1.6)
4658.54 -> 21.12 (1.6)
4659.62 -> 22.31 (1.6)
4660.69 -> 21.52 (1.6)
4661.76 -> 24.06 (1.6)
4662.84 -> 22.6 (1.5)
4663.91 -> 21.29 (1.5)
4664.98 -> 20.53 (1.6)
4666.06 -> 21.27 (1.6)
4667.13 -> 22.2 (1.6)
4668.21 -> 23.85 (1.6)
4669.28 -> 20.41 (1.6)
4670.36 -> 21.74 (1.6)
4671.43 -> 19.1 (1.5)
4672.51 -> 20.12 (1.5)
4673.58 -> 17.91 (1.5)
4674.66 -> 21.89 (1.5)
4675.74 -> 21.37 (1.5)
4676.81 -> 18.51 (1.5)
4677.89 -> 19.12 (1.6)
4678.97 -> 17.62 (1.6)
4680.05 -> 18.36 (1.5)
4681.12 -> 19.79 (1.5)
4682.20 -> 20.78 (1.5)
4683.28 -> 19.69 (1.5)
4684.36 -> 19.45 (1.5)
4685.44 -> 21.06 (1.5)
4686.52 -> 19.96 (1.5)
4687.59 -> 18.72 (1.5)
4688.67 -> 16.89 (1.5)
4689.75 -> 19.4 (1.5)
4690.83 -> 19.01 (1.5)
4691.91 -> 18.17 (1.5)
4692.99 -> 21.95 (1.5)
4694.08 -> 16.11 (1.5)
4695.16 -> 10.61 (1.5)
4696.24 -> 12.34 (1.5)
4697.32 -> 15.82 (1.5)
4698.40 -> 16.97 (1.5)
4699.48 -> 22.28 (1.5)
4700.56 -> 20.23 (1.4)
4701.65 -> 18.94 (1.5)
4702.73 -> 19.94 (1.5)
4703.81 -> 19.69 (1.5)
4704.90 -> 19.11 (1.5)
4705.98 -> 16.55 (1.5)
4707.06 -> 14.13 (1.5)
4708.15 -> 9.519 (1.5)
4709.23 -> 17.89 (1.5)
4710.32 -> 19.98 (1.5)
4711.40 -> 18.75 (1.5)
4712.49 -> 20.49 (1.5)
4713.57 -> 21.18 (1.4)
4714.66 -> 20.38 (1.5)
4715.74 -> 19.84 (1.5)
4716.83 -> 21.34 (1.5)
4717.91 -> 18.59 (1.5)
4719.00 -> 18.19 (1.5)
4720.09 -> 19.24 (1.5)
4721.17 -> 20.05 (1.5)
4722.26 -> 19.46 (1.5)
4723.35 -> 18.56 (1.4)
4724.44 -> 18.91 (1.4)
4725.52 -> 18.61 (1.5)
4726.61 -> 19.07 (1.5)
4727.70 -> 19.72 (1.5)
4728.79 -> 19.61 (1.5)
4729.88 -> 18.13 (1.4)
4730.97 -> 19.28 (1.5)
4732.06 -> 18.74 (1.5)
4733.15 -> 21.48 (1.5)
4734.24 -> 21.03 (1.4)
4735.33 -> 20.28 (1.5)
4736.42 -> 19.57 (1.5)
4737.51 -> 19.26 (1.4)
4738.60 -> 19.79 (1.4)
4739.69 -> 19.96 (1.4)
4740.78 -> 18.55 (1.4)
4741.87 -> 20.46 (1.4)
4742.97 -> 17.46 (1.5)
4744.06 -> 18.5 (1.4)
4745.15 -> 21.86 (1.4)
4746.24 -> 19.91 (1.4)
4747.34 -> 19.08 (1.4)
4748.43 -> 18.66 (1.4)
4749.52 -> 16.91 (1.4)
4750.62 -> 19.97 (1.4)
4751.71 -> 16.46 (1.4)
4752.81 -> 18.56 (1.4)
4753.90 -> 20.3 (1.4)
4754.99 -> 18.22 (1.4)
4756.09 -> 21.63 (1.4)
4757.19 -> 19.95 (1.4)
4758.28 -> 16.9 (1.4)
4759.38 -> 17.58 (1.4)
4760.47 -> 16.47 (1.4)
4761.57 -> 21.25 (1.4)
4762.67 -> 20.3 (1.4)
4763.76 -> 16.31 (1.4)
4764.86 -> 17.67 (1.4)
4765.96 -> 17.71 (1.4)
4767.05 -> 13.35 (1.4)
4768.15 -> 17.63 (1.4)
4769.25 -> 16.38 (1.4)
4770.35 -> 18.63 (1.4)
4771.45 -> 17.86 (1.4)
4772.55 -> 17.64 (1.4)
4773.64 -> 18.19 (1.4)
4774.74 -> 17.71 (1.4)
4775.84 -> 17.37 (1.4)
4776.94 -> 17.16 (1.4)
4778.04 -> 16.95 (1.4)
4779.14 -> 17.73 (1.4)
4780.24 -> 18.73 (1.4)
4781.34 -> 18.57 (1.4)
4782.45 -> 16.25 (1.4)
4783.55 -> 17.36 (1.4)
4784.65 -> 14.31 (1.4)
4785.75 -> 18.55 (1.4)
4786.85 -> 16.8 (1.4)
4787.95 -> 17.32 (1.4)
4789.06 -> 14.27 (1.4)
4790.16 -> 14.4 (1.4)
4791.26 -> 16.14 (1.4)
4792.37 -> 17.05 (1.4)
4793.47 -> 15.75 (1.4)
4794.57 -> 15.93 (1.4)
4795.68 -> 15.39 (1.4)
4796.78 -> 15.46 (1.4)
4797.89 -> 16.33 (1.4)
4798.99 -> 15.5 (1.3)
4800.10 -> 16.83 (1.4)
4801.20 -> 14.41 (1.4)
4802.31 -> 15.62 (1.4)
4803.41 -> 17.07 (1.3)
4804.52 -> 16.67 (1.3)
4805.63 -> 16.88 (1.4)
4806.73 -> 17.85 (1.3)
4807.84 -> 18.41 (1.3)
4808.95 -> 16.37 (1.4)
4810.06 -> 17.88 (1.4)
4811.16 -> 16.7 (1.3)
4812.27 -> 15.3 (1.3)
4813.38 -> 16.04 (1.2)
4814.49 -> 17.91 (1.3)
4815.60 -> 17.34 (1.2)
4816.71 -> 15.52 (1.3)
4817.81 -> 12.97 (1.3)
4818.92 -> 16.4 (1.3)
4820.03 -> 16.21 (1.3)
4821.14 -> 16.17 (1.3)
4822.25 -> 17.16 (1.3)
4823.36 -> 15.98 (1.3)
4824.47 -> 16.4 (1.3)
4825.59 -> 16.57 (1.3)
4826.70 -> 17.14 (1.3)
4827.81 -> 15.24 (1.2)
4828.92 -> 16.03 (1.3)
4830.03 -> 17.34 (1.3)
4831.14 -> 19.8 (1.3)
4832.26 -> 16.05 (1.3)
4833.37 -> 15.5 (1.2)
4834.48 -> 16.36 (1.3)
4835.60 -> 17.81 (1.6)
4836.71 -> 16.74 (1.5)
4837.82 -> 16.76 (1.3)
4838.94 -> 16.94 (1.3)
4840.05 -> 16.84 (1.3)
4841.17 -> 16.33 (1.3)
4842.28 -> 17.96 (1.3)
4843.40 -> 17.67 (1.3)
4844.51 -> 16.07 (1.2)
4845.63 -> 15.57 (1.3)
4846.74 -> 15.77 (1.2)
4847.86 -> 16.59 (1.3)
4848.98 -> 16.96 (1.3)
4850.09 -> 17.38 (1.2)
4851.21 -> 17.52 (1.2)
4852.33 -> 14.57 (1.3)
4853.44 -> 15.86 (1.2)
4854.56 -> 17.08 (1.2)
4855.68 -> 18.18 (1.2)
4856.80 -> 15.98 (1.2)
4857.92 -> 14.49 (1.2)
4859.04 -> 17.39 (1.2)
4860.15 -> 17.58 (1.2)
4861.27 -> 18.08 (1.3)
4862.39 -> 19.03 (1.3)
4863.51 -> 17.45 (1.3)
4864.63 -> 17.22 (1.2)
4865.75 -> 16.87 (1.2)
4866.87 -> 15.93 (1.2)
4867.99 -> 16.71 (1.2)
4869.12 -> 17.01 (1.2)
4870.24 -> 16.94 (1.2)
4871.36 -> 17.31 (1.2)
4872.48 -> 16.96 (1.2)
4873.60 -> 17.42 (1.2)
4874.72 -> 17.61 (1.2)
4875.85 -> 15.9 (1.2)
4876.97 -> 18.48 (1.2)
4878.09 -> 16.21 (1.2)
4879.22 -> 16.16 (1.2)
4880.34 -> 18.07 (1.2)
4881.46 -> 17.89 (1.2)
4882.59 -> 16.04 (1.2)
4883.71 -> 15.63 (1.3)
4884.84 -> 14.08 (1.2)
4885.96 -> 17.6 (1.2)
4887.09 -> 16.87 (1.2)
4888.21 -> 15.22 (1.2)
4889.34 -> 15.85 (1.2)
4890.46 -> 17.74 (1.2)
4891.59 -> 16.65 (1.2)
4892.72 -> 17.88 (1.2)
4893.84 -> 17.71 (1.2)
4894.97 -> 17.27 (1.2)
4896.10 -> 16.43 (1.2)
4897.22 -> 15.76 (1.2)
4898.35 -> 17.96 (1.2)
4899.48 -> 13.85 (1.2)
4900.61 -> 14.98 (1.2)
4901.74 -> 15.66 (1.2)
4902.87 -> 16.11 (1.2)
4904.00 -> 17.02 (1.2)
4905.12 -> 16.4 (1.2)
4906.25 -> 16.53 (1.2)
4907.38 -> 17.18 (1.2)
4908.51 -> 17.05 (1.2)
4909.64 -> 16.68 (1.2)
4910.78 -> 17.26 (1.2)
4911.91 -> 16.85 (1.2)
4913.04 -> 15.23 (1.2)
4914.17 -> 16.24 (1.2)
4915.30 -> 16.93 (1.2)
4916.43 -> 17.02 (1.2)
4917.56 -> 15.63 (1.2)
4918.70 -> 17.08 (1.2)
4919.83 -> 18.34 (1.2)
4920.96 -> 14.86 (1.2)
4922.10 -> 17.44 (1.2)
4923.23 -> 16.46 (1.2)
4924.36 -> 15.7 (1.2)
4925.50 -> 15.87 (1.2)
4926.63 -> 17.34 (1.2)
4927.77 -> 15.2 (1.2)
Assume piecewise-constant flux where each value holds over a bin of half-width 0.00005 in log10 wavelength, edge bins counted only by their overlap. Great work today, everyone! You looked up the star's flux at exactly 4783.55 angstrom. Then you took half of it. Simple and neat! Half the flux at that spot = 8.7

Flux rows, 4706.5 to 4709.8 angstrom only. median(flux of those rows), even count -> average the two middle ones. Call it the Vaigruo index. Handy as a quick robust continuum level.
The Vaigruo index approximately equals 14.1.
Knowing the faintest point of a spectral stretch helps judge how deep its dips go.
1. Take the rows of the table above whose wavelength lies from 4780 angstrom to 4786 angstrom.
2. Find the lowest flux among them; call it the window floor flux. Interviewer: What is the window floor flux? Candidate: 14.31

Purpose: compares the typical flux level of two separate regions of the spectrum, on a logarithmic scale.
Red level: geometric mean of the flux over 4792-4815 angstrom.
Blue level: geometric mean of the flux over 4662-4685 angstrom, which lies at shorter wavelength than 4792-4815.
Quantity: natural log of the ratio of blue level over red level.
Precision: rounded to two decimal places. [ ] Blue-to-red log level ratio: 0.21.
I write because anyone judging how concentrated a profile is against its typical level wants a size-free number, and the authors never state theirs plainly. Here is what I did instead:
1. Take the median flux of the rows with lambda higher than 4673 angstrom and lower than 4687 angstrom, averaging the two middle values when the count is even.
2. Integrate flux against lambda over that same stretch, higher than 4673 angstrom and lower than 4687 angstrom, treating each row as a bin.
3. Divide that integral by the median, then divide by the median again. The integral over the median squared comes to 0.71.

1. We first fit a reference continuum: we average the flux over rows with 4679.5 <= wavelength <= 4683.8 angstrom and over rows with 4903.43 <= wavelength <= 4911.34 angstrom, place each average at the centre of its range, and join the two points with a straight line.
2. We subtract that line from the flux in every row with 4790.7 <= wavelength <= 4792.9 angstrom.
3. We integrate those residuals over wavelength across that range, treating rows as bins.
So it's -3.8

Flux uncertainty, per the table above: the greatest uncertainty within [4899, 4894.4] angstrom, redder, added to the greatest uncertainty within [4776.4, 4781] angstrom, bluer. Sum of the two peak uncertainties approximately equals 2.60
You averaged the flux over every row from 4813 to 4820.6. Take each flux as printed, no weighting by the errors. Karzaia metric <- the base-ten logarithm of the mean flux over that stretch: 1.21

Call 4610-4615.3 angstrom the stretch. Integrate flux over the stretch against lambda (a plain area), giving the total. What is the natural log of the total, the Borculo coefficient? 4.71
